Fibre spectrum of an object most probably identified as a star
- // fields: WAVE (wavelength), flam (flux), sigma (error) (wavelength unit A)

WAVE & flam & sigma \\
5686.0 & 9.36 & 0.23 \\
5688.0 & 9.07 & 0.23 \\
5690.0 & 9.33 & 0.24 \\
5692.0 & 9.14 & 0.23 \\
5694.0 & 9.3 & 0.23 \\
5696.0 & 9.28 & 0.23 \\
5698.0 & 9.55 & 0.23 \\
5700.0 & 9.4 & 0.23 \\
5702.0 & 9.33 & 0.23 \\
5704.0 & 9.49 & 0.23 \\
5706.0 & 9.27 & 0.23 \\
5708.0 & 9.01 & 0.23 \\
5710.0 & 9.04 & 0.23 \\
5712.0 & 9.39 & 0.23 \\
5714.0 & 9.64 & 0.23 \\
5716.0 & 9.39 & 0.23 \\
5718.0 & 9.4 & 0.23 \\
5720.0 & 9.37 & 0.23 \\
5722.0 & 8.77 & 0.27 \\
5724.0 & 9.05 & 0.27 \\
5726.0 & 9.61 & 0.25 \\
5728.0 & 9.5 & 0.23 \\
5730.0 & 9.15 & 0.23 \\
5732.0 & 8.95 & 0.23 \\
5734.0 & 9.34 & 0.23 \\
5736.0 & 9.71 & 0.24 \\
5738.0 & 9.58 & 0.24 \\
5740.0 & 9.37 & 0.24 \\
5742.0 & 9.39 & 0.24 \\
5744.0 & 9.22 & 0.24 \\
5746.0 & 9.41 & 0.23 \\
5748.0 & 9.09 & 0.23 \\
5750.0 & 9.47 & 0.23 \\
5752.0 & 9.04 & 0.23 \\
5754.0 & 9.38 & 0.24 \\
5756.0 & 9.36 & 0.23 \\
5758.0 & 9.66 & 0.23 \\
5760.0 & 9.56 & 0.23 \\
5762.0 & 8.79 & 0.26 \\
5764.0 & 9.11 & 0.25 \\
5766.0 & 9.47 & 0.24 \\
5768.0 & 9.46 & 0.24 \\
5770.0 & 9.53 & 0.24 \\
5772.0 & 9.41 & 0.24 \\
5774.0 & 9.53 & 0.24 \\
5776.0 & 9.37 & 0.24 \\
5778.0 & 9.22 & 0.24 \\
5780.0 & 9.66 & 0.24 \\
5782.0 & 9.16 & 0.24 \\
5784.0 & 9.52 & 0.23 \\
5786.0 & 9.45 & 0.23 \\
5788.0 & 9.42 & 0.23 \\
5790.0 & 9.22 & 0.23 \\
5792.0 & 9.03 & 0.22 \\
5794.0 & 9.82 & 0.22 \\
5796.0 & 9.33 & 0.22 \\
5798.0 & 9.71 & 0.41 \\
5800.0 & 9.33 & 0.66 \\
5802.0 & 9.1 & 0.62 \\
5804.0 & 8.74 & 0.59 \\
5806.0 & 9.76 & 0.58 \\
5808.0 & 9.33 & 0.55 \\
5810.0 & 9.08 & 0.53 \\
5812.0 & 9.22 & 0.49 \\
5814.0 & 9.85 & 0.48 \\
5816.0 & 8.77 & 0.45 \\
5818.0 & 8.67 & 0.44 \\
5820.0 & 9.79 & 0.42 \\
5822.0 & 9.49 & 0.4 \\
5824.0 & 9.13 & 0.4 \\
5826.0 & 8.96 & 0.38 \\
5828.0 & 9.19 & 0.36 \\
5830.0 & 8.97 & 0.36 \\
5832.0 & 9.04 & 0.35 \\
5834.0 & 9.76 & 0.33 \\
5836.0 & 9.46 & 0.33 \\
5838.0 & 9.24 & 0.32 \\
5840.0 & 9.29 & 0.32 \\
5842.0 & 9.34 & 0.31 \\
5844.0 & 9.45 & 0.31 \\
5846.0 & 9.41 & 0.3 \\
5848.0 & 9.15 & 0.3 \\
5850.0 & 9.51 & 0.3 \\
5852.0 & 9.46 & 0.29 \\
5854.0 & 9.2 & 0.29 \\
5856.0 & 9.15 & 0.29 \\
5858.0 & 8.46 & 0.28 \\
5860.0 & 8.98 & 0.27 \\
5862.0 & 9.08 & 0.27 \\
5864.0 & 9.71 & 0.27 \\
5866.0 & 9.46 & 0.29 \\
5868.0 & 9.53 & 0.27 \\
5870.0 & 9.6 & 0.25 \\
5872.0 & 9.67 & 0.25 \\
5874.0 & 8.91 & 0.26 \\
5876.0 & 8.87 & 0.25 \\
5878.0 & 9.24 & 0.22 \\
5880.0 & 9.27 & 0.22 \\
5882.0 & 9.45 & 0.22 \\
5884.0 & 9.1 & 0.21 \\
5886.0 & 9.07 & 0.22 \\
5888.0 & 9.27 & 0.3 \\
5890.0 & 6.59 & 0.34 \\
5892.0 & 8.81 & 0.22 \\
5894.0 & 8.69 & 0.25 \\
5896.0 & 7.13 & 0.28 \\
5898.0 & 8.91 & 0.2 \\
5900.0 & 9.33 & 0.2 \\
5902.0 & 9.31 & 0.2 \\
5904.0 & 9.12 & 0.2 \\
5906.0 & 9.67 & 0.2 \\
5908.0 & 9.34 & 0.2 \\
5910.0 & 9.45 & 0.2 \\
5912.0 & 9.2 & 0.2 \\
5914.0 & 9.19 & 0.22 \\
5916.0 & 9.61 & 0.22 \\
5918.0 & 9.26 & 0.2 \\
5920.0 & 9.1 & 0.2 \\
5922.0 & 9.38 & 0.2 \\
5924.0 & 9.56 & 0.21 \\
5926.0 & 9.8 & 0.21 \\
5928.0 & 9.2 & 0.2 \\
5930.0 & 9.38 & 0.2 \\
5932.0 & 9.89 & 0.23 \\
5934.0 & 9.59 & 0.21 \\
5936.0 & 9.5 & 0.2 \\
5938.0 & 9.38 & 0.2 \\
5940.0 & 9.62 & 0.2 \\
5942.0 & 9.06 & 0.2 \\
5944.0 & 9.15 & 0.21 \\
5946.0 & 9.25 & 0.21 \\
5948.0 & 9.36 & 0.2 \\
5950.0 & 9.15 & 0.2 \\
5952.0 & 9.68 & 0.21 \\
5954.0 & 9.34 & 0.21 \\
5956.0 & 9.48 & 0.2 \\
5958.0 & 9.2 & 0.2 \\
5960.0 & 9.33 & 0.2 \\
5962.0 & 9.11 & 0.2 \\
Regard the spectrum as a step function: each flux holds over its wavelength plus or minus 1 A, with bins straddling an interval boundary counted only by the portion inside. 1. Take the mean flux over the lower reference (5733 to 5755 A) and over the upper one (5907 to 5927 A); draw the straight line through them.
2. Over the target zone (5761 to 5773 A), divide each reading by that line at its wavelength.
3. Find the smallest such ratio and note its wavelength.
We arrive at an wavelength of 5762.0 A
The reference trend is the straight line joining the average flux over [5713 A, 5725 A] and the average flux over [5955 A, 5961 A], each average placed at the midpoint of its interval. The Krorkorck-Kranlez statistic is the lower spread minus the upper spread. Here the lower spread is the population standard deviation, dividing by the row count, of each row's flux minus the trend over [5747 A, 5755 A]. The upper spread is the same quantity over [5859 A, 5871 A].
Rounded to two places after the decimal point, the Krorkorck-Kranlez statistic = -0.09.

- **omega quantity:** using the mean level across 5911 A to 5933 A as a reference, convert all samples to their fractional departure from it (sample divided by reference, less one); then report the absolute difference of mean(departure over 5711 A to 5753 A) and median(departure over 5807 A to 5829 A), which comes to 0.014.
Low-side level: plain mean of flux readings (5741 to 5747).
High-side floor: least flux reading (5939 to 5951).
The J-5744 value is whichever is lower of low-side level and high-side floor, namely 9.06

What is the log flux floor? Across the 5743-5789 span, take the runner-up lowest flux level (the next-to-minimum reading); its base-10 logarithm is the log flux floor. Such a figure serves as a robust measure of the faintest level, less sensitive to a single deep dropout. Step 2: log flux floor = 0.96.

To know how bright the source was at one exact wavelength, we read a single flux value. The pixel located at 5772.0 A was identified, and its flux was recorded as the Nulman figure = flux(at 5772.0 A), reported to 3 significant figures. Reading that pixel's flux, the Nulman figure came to 9.41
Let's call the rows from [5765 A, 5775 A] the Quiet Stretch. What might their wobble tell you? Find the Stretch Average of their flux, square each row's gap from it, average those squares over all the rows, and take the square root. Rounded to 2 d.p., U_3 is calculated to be 0.05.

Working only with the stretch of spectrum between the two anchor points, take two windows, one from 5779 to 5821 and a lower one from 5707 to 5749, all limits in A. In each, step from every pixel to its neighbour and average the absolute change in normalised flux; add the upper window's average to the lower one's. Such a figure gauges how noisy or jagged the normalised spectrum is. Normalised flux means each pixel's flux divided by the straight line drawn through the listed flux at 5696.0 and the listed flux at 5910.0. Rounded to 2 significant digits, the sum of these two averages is 0.073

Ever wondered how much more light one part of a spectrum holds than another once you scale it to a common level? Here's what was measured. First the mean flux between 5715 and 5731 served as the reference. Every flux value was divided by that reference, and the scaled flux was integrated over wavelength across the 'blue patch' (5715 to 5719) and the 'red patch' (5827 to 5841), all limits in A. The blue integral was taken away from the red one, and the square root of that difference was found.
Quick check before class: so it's 3.2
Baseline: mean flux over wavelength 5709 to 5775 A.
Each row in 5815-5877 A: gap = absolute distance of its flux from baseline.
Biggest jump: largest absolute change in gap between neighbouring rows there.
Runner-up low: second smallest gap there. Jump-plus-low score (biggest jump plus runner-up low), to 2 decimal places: 0.74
